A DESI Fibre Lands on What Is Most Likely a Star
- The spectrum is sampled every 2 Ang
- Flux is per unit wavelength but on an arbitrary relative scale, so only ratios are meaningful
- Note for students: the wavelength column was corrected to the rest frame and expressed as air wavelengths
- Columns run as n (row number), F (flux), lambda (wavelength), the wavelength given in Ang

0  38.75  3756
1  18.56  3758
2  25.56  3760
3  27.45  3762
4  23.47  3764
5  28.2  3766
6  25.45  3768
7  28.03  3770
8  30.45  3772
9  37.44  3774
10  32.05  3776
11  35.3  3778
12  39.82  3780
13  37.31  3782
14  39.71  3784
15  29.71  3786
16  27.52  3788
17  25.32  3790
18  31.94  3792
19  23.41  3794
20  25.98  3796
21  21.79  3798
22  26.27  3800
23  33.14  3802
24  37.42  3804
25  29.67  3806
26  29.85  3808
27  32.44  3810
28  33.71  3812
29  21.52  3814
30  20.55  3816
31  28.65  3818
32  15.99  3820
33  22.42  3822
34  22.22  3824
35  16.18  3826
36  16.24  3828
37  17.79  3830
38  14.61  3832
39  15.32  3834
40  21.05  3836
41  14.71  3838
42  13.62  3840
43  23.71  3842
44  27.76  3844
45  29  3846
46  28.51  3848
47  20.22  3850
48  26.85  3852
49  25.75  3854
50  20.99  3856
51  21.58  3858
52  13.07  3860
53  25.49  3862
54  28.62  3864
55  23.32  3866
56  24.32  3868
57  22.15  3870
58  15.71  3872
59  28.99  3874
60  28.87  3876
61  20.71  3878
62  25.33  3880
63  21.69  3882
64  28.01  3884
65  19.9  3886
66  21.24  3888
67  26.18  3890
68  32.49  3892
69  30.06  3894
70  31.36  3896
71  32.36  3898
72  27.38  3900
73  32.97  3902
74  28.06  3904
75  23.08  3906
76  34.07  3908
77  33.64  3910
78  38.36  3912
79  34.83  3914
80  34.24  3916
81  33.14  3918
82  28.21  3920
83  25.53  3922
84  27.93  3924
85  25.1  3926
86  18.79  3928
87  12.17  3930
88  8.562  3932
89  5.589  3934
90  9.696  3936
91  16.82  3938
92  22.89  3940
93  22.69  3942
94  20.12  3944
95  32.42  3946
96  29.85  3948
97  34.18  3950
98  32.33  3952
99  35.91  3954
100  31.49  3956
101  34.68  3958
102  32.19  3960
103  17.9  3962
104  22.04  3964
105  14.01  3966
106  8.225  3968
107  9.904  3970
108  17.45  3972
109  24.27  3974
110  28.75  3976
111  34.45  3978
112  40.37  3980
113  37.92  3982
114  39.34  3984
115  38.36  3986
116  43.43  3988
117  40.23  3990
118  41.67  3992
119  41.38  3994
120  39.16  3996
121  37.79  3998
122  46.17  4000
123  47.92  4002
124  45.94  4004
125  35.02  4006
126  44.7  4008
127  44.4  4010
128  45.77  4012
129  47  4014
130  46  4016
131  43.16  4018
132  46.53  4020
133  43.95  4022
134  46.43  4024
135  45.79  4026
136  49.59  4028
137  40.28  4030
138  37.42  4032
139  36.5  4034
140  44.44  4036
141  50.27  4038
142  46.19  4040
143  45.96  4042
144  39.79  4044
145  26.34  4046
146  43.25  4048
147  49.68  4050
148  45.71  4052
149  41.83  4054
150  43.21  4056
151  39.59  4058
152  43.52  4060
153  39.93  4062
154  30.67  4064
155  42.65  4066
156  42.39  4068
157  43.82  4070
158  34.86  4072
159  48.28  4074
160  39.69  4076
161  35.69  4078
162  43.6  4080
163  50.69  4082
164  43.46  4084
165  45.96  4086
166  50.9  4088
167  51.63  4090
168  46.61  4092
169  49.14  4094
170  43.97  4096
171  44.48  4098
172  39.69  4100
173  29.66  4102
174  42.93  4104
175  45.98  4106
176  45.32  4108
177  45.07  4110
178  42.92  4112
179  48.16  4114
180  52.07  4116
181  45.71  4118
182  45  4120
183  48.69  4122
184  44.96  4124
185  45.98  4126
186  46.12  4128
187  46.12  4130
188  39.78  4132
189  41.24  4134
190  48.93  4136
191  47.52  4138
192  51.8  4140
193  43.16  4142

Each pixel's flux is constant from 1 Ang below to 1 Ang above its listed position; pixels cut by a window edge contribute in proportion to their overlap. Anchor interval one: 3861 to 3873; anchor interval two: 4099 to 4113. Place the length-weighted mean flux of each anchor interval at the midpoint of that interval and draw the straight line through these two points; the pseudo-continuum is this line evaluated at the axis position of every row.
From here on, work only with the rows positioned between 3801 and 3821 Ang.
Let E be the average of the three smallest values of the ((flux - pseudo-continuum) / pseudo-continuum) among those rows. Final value 0.00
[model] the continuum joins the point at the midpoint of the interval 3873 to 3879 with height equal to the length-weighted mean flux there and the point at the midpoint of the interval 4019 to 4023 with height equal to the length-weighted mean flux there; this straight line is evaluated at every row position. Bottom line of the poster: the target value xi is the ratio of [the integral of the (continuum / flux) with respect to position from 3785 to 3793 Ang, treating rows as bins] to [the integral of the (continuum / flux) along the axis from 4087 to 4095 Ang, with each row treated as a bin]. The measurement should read 0.5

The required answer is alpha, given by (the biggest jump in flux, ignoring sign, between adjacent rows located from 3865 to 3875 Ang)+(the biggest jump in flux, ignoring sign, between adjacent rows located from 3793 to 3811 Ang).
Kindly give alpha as 21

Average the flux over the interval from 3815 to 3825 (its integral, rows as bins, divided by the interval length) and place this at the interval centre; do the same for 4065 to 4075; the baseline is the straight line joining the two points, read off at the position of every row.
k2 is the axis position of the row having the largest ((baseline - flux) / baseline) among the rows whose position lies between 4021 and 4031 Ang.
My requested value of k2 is 4030 Ang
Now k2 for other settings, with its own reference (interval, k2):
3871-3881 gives 3872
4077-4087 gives 4078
